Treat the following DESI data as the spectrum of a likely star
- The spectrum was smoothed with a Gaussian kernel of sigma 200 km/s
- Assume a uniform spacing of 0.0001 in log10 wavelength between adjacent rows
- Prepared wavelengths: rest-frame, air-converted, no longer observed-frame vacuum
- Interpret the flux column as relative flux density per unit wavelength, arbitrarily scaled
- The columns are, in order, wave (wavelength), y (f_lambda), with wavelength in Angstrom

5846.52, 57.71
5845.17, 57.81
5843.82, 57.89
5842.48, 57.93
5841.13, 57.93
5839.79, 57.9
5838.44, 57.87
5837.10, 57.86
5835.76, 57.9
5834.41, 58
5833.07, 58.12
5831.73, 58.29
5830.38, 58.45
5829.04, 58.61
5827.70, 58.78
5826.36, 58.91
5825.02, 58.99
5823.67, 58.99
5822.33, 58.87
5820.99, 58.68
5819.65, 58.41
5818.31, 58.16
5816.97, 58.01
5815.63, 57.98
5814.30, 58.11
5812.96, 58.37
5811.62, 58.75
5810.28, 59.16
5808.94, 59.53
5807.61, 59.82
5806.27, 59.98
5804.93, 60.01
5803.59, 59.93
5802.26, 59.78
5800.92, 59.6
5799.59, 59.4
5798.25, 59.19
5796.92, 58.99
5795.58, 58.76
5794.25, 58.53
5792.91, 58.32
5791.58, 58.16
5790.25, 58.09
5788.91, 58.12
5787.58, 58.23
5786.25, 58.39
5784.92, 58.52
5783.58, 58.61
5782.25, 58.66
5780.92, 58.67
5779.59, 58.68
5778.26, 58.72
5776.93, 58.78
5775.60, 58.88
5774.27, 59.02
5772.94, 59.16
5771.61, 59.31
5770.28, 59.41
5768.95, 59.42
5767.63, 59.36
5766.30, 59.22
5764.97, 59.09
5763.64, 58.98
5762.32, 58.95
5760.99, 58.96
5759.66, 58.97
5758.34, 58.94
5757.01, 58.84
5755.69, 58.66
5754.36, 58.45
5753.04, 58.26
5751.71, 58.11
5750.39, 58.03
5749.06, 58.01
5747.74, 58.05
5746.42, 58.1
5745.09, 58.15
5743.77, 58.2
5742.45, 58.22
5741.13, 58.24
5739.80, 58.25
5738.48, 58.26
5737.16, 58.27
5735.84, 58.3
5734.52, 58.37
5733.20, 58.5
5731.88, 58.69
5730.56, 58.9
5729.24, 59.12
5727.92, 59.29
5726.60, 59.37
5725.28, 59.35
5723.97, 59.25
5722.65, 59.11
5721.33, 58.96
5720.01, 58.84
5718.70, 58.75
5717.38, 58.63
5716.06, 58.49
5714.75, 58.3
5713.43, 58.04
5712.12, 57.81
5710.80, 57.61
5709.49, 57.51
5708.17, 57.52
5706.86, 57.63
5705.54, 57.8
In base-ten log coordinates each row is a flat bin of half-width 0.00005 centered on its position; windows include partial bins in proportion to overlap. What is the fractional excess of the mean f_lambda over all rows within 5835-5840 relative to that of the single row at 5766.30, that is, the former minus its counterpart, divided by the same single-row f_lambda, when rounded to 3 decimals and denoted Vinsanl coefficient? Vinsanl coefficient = -0.023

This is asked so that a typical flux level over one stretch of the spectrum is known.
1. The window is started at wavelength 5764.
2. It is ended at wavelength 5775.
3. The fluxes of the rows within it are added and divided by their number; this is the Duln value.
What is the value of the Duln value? 59.2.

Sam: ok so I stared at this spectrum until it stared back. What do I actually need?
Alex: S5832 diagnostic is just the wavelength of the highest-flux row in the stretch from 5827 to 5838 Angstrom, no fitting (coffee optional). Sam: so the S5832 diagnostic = 5827.70 Angstrom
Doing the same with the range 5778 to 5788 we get 5778.26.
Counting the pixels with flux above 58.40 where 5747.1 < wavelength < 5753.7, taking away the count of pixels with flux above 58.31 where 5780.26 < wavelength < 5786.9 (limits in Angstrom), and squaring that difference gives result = 25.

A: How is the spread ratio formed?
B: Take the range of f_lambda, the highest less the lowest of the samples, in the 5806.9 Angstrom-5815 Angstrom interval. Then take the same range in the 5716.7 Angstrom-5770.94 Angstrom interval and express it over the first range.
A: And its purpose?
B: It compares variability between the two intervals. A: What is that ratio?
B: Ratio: 0.82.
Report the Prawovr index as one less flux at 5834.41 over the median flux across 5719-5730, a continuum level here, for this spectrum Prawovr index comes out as 0.020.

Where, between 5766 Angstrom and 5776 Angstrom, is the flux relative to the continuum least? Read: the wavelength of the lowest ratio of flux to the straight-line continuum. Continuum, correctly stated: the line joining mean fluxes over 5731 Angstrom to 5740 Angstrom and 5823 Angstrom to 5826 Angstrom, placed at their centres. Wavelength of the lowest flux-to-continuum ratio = 5775.60 Angstrom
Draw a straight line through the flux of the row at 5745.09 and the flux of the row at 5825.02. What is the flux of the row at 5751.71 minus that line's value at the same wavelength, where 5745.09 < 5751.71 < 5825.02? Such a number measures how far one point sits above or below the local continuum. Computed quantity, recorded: -0.11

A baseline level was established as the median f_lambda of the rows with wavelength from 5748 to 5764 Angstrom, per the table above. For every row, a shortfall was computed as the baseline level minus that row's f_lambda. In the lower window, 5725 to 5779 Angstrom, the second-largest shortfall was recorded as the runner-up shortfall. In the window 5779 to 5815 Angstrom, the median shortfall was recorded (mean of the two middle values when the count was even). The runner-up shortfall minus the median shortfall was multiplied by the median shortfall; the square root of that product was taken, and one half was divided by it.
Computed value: 2.34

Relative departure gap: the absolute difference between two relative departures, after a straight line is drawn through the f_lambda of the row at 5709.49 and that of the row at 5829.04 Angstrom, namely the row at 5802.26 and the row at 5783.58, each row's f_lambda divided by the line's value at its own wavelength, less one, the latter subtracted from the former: 0.017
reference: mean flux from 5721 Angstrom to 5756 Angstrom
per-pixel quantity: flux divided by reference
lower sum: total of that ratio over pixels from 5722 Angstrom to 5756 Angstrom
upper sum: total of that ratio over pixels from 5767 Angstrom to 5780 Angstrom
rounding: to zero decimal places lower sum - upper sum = 16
